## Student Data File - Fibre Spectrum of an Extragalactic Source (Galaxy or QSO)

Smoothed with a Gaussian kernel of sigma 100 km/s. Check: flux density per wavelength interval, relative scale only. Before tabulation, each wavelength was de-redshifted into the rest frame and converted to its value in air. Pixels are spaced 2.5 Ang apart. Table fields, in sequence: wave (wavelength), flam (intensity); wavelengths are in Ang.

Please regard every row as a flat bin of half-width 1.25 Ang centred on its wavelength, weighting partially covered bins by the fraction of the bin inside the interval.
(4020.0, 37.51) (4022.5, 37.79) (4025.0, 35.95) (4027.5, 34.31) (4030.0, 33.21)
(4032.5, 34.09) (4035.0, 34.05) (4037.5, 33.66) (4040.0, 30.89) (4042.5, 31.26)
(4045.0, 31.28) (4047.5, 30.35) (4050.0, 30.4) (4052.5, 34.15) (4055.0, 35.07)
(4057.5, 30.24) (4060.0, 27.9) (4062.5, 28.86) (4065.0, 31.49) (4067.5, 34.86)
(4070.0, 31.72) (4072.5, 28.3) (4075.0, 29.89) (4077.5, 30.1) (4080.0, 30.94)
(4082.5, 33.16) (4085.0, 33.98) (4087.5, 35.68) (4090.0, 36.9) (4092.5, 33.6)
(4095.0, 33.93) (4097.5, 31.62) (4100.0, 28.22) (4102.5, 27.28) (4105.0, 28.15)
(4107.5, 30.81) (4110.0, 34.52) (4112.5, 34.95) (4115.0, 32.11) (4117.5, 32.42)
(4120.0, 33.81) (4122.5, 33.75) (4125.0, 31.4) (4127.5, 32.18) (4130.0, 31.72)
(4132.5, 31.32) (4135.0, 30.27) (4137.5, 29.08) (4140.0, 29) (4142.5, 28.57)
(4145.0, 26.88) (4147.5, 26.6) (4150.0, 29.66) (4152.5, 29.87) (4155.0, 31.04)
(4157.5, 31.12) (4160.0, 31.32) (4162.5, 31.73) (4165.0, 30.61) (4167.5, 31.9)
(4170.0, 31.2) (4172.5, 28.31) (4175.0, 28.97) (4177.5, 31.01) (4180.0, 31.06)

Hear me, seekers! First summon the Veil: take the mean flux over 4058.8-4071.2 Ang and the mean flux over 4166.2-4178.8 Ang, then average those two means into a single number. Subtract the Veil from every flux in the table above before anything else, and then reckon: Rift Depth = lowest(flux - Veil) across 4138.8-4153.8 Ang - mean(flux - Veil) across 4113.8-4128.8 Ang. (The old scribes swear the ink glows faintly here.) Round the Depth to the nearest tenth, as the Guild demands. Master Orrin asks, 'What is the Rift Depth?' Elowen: -6.0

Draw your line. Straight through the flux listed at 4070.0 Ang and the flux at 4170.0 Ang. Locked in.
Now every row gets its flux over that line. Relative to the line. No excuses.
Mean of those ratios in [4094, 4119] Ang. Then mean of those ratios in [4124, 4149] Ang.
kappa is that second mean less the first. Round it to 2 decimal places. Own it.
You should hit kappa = -0.05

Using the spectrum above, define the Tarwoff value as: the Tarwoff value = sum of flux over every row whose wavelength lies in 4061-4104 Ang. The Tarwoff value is 541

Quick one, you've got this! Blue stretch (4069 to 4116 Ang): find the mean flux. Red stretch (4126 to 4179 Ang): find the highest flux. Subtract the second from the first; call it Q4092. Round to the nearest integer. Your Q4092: 0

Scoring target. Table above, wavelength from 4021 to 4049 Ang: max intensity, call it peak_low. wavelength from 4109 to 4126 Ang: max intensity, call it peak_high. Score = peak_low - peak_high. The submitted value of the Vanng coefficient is 2.8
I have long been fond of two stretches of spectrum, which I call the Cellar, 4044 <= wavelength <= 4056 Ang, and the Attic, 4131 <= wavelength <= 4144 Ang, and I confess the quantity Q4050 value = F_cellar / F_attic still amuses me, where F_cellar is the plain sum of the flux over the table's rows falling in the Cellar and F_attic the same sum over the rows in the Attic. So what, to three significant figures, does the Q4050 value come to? 1.09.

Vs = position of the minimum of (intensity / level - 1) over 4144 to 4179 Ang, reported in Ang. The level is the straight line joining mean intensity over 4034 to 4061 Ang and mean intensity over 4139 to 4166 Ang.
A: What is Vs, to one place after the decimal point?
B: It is 4147.5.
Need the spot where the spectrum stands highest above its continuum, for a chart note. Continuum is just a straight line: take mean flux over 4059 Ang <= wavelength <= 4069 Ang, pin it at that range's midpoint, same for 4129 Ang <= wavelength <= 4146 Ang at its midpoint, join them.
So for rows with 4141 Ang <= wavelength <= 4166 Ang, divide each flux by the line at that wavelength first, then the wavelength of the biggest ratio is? 4162.5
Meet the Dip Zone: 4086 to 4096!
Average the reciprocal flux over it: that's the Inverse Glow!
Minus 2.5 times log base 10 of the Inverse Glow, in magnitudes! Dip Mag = 3.86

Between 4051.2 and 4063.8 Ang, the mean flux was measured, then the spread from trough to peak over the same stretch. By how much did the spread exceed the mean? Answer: -24.1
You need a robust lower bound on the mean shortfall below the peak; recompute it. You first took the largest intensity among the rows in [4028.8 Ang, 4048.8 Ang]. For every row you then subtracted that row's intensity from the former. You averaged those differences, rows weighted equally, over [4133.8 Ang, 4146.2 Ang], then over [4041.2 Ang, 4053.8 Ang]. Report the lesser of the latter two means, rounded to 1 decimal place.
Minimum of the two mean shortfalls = 2.6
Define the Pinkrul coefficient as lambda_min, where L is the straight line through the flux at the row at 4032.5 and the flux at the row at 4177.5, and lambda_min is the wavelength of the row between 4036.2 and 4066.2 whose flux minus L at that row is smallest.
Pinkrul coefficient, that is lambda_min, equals 4060.0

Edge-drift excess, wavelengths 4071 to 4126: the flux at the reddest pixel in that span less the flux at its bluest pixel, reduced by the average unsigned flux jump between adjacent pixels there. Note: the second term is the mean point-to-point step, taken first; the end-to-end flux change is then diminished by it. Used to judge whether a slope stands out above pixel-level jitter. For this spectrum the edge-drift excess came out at 2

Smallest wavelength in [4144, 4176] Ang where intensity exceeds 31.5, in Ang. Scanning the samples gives 4162.5 Ang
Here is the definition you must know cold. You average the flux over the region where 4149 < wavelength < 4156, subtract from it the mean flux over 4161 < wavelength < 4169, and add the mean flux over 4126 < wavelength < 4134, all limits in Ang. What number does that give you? 30.5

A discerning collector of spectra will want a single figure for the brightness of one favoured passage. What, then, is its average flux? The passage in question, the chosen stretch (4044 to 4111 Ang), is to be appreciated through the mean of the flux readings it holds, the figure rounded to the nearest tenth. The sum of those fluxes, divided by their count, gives 31.6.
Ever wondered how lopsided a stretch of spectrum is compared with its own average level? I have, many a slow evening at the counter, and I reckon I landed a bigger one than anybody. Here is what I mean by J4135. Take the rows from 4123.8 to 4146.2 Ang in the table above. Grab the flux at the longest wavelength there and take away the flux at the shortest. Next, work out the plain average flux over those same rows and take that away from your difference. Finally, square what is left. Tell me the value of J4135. 1195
